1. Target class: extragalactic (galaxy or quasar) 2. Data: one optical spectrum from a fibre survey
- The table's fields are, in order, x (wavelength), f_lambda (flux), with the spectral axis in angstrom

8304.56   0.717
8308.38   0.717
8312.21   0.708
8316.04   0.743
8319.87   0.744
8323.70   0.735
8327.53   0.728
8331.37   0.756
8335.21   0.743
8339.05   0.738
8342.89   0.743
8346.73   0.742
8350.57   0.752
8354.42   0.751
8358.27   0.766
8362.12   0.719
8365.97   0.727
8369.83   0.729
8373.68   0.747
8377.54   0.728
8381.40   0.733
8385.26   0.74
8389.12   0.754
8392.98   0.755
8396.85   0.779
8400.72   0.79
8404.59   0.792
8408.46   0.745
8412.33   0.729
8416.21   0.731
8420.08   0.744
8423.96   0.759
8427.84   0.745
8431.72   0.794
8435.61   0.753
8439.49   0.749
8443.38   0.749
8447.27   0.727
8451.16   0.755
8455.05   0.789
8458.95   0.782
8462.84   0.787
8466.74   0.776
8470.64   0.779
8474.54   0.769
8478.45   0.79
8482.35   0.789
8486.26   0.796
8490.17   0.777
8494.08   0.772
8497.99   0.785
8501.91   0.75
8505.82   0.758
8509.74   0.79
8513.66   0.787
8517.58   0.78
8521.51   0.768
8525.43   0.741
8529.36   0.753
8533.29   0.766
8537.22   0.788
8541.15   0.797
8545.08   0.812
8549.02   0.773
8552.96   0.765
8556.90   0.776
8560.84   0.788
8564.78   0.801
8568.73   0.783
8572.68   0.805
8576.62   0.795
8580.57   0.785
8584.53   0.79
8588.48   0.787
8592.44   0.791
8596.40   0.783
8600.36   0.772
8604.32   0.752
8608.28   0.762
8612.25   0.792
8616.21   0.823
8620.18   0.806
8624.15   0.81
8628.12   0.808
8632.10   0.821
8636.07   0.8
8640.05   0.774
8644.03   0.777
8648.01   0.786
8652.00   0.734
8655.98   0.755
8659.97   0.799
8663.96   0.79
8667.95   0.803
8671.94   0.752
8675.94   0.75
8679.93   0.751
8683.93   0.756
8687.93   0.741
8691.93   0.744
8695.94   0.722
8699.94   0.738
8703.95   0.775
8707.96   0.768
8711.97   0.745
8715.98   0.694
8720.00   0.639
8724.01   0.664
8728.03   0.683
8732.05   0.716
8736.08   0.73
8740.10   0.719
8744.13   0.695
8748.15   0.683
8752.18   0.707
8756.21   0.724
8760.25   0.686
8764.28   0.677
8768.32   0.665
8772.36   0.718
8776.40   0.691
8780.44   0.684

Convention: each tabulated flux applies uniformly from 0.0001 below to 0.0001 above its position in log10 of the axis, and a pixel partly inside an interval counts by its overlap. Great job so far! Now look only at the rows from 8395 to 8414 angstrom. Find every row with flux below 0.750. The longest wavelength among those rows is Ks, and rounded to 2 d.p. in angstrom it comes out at 8412.33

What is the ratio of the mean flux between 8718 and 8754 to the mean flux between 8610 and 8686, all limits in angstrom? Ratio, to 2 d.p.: 0.88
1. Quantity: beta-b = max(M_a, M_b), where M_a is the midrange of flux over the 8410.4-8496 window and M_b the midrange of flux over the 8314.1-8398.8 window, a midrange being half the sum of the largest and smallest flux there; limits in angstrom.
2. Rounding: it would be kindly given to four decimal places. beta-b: 0.7615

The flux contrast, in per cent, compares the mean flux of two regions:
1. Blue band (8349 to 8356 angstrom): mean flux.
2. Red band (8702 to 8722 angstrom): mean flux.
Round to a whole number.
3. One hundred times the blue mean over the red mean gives 104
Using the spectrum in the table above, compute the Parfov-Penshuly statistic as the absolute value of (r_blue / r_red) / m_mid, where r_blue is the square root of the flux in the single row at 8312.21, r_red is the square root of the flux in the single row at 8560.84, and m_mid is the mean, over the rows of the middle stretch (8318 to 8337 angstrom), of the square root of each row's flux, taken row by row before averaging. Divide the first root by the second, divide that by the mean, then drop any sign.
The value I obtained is 1.10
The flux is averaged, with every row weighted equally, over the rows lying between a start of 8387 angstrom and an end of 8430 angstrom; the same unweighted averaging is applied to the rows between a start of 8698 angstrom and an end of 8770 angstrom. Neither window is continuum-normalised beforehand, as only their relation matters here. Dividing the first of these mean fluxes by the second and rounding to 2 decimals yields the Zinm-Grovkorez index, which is 1.07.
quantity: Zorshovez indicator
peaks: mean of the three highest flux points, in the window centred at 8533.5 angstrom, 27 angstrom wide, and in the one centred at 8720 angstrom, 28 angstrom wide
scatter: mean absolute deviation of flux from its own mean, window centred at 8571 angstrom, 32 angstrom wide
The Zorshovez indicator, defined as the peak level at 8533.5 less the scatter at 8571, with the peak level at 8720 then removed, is 0.05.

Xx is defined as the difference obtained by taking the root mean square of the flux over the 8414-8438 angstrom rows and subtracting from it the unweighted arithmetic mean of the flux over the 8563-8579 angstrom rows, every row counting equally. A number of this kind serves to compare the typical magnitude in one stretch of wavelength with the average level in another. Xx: -0.041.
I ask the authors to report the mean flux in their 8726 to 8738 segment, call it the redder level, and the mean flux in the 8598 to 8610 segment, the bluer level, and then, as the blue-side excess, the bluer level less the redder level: 0.05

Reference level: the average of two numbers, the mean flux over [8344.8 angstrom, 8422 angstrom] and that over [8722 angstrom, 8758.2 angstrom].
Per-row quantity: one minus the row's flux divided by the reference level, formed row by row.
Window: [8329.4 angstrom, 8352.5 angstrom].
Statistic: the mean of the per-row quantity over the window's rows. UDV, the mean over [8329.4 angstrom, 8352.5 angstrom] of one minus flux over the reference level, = -0.03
